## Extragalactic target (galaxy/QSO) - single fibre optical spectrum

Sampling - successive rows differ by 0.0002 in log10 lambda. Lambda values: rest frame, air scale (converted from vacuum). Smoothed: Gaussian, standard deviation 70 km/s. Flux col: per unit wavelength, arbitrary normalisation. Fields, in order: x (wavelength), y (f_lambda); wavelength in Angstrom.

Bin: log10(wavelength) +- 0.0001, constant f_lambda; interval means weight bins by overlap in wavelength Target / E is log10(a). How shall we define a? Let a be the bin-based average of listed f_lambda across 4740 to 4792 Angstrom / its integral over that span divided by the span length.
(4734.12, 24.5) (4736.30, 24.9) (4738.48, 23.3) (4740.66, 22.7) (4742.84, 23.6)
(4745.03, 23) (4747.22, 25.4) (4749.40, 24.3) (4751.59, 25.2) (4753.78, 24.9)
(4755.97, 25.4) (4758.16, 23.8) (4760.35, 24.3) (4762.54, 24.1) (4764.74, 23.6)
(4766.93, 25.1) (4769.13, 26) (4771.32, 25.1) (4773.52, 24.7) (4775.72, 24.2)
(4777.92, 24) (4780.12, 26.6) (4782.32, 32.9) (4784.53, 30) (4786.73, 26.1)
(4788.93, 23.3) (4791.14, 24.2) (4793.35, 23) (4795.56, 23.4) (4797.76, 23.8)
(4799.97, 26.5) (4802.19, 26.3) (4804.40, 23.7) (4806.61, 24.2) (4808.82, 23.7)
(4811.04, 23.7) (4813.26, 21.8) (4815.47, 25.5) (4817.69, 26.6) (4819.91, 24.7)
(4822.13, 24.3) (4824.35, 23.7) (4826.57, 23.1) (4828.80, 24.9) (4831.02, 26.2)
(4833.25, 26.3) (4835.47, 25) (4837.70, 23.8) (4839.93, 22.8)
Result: 1.40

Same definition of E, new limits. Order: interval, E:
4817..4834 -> 1.40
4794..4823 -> 1.39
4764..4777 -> 1.39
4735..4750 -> 1.38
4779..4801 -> 1.41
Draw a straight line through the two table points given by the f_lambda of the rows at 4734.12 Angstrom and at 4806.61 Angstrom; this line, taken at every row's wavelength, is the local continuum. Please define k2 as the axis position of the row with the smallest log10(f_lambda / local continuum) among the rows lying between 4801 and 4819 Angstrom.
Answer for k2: 4813.26 Angstrom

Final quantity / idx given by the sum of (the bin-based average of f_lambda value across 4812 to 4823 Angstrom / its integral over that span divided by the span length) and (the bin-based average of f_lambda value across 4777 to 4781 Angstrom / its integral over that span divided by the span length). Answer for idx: 49.9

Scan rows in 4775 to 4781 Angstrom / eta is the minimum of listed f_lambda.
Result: 24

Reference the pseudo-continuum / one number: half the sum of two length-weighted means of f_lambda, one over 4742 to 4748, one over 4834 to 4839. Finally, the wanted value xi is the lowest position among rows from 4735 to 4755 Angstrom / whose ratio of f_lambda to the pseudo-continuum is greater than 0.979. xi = 4736.30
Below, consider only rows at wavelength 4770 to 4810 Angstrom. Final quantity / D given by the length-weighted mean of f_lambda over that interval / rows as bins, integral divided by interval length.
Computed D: 25.3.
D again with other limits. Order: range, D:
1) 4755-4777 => 24.6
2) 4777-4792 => 26.8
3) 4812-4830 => 24.3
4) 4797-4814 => 24.3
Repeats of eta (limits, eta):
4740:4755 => 22.7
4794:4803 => 23.4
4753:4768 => 23.6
